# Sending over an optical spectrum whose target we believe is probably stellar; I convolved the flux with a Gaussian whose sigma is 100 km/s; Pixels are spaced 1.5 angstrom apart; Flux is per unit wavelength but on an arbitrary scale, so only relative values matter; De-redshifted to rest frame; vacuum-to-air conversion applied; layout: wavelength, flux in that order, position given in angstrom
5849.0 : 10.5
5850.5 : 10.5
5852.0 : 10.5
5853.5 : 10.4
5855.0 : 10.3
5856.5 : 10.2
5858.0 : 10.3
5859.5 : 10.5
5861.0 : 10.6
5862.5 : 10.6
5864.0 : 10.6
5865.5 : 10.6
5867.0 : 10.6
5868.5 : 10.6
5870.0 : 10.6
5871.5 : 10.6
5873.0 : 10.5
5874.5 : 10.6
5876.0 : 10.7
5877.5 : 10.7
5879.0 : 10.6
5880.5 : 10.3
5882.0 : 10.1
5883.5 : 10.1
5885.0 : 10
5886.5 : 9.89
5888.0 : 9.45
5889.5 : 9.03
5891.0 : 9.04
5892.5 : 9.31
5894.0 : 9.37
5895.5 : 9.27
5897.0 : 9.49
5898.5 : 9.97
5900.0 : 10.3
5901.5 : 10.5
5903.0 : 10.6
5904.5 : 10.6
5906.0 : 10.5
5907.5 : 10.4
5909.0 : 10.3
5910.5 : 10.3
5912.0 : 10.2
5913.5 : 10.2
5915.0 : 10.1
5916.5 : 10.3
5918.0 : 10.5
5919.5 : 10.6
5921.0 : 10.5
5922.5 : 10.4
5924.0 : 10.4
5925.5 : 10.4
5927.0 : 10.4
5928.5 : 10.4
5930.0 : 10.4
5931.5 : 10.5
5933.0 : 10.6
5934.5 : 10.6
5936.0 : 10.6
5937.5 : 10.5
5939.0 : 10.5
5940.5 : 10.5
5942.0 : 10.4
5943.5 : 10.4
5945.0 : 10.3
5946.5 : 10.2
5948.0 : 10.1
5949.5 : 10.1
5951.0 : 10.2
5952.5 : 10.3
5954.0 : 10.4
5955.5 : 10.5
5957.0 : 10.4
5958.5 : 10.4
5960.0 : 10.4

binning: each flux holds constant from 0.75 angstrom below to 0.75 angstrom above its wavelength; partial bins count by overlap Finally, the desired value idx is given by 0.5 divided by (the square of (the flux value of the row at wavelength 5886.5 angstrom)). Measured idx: 0.0051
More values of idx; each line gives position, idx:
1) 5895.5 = 0.0058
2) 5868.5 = 0.0044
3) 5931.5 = 0.0045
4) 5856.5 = 0.0048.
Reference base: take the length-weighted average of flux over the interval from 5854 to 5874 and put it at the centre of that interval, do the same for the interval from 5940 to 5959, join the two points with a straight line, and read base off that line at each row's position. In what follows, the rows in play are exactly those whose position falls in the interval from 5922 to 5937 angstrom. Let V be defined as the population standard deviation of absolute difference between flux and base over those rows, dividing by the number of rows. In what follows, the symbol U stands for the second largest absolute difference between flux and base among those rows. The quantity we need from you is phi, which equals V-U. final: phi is -0.149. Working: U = 0.247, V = 0.098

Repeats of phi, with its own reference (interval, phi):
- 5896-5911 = -0.197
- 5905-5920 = -0.136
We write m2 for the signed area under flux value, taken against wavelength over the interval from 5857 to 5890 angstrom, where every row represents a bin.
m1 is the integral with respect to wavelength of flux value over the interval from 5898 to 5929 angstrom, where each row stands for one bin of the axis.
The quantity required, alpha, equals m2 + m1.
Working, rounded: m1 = 322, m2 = 342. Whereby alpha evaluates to 663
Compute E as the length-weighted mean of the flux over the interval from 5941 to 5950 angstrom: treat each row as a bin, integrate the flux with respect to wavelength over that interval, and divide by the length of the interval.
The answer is 10.3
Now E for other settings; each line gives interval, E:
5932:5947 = 10.5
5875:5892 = 10.0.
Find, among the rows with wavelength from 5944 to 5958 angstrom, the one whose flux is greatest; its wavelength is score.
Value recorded 5955.5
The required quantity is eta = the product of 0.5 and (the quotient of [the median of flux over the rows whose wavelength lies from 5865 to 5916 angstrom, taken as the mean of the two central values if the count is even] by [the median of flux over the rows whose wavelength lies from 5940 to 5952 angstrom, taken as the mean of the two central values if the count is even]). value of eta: 0.502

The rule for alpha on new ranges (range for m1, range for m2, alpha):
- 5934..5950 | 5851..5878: 450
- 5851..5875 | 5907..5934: 533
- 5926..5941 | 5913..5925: 282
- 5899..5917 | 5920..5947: 468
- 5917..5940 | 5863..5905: 667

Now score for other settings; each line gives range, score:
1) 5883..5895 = 5883.5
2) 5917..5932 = 5919.5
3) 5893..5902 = 5901.5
